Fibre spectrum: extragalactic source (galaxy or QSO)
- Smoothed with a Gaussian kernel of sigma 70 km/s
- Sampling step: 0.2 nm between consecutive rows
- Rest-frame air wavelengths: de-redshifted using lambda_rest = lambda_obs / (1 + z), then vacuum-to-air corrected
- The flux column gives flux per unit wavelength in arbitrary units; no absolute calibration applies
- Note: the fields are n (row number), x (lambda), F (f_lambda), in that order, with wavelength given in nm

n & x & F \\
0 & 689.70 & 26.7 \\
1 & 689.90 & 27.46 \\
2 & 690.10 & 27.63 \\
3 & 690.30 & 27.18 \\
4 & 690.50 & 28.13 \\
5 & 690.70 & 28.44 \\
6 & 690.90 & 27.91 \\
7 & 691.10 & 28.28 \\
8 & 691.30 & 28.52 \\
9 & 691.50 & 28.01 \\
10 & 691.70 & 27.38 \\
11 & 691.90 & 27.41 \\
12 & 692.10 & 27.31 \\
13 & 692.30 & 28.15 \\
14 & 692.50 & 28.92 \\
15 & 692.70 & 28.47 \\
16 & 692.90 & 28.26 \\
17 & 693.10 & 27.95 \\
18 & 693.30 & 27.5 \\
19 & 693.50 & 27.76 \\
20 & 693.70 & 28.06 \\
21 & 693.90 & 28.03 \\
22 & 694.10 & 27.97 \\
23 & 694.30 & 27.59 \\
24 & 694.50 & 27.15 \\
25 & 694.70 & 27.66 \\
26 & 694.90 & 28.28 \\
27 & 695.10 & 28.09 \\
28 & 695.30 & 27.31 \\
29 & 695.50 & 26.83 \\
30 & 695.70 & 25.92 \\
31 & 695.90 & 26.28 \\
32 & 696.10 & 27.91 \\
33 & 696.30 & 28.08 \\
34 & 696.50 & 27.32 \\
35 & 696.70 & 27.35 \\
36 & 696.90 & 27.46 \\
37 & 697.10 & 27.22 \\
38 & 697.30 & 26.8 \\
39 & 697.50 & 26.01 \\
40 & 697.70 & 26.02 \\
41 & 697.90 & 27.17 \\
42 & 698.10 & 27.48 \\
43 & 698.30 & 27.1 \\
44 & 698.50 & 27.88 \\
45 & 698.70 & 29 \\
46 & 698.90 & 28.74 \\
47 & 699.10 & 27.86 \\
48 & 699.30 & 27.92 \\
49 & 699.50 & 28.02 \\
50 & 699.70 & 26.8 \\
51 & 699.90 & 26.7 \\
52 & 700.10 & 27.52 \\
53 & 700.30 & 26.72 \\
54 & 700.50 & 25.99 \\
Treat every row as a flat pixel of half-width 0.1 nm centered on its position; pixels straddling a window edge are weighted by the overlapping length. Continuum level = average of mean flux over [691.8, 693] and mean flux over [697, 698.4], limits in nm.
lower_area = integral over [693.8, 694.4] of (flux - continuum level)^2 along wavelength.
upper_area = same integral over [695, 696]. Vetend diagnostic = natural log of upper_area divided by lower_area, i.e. 2.0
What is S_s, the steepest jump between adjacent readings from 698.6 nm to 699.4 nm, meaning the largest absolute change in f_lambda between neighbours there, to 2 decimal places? 0.88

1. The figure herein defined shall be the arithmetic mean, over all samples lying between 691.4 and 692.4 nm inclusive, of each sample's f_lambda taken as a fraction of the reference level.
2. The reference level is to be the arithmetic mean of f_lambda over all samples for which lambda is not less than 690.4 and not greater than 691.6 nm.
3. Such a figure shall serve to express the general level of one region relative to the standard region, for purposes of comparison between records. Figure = 0.98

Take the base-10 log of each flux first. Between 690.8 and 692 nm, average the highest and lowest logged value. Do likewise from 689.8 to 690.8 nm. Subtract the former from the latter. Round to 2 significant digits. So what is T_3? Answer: -0.0022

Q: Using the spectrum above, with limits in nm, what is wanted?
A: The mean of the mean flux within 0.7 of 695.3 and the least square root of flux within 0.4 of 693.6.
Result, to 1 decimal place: 16.2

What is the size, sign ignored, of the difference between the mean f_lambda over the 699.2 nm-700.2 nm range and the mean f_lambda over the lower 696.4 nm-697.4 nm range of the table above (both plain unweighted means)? 0.16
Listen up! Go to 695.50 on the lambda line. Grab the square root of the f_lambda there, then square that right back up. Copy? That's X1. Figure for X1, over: 26.8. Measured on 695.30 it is 27.3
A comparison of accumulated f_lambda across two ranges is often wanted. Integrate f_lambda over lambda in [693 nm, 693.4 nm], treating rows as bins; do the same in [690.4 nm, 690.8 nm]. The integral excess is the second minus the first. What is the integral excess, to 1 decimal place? 0.2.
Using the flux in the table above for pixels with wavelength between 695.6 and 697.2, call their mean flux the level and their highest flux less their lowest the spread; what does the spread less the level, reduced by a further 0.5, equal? -25.5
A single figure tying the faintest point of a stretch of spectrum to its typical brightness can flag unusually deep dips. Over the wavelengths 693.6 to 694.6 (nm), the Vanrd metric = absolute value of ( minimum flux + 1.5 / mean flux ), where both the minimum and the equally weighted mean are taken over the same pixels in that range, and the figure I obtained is 27.2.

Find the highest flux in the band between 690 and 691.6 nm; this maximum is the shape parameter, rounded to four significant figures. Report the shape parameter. 28.52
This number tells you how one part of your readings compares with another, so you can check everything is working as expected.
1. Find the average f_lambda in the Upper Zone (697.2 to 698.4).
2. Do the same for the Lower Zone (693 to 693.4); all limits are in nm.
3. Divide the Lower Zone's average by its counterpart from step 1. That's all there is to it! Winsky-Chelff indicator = 1.04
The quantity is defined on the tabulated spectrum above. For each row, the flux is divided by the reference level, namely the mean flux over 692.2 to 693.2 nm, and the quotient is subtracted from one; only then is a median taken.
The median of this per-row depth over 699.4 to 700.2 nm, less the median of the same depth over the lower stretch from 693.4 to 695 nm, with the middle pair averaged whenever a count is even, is 0.025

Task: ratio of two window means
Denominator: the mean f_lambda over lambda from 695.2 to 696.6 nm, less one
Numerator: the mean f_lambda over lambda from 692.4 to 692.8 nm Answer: 1.10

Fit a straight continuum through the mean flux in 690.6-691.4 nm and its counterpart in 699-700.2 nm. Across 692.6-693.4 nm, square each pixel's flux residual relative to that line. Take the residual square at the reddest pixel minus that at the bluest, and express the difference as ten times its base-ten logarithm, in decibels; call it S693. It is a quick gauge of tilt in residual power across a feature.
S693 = -6.9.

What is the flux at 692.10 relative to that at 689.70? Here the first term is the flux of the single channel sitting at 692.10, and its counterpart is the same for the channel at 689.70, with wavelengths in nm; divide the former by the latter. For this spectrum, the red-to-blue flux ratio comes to 1.02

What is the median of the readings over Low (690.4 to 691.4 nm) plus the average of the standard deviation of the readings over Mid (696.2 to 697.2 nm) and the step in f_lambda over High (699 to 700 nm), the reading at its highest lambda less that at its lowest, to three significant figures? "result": 27.9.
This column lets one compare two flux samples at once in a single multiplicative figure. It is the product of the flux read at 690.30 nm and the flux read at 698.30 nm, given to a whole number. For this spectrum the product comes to 737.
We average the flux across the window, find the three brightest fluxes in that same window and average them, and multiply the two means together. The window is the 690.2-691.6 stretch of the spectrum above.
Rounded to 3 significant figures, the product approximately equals 797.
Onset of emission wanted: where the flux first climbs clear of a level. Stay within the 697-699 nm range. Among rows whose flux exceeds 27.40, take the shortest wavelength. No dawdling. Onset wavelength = 698.10 nm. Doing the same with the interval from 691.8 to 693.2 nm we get 691.90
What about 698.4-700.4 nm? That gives 698.50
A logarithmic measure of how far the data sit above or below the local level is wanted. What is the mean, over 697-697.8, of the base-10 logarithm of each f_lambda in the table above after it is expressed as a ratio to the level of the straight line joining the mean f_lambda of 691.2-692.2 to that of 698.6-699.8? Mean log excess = -0.023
